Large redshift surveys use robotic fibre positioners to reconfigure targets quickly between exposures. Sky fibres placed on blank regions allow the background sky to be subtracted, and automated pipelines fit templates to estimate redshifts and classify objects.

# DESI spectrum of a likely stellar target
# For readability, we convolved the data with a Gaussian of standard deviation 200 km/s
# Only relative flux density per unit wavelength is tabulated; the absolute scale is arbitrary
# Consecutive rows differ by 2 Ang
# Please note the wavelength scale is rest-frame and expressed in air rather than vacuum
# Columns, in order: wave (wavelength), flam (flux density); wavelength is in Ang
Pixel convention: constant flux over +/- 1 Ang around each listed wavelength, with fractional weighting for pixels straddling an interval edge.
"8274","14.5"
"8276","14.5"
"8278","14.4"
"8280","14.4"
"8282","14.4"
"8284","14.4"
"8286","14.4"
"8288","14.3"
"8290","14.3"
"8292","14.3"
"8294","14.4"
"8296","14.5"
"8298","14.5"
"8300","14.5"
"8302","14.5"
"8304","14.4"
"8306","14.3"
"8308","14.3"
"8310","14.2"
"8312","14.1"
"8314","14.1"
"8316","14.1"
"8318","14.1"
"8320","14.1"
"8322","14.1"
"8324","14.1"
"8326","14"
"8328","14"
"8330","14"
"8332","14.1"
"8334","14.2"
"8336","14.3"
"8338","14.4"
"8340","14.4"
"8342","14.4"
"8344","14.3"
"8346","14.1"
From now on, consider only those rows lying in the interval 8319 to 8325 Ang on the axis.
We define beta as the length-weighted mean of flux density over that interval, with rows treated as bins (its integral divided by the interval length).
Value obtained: 14.1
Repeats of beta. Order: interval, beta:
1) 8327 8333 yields 14.0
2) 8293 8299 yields 14.5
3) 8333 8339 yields 14.3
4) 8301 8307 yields 14.4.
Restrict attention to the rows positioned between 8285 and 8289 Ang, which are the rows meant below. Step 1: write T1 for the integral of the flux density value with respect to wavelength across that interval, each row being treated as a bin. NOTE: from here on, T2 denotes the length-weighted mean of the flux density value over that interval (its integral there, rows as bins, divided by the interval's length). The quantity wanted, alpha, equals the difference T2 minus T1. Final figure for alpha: -43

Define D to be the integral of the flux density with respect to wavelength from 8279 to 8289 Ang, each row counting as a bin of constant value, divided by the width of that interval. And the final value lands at 14.4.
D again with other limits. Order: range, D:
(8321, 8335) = 14.1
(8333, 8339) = 14.3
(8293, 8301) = 14.5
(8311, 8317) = 14.1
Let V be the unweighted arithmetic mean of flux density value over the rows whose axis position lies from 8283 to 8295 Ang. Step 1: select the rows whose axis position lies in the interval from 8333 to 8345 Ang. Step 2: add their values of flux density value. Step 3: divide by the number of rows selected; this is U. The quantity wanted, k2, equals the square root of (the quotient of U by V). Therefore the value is 1.00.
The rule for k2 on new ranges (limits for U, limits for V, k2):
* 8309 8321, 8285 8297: 0.99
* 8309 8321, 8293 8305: 0.99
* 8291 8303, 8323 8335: 1.01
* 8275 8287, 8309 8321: 1.01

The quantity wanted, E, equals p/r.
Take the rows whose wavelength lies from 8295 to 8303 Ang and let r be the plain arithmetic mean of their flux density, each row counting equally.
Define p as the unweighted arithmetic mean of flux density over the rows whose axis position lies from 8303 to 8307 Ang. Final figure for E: 0.99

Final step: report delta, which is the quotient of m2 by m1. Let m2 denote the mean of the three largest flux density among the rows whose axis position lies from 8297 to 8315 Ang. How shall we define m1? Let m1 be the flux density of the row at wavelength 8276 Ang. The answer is 1.00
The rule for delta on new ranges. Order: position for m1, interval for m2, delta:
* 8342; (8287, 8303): 1.01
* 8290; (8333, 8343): 1.01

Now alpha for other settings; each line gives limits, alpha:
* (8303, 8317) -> -185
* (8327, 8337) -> -127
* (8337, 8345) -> -101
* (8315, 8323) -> -99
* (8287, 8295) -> -100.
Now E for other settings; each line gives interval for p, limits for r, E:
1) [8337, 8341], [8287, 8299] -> 1.00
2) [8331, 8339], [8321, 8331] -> 1.01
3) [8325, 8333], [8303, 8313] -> 0.98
